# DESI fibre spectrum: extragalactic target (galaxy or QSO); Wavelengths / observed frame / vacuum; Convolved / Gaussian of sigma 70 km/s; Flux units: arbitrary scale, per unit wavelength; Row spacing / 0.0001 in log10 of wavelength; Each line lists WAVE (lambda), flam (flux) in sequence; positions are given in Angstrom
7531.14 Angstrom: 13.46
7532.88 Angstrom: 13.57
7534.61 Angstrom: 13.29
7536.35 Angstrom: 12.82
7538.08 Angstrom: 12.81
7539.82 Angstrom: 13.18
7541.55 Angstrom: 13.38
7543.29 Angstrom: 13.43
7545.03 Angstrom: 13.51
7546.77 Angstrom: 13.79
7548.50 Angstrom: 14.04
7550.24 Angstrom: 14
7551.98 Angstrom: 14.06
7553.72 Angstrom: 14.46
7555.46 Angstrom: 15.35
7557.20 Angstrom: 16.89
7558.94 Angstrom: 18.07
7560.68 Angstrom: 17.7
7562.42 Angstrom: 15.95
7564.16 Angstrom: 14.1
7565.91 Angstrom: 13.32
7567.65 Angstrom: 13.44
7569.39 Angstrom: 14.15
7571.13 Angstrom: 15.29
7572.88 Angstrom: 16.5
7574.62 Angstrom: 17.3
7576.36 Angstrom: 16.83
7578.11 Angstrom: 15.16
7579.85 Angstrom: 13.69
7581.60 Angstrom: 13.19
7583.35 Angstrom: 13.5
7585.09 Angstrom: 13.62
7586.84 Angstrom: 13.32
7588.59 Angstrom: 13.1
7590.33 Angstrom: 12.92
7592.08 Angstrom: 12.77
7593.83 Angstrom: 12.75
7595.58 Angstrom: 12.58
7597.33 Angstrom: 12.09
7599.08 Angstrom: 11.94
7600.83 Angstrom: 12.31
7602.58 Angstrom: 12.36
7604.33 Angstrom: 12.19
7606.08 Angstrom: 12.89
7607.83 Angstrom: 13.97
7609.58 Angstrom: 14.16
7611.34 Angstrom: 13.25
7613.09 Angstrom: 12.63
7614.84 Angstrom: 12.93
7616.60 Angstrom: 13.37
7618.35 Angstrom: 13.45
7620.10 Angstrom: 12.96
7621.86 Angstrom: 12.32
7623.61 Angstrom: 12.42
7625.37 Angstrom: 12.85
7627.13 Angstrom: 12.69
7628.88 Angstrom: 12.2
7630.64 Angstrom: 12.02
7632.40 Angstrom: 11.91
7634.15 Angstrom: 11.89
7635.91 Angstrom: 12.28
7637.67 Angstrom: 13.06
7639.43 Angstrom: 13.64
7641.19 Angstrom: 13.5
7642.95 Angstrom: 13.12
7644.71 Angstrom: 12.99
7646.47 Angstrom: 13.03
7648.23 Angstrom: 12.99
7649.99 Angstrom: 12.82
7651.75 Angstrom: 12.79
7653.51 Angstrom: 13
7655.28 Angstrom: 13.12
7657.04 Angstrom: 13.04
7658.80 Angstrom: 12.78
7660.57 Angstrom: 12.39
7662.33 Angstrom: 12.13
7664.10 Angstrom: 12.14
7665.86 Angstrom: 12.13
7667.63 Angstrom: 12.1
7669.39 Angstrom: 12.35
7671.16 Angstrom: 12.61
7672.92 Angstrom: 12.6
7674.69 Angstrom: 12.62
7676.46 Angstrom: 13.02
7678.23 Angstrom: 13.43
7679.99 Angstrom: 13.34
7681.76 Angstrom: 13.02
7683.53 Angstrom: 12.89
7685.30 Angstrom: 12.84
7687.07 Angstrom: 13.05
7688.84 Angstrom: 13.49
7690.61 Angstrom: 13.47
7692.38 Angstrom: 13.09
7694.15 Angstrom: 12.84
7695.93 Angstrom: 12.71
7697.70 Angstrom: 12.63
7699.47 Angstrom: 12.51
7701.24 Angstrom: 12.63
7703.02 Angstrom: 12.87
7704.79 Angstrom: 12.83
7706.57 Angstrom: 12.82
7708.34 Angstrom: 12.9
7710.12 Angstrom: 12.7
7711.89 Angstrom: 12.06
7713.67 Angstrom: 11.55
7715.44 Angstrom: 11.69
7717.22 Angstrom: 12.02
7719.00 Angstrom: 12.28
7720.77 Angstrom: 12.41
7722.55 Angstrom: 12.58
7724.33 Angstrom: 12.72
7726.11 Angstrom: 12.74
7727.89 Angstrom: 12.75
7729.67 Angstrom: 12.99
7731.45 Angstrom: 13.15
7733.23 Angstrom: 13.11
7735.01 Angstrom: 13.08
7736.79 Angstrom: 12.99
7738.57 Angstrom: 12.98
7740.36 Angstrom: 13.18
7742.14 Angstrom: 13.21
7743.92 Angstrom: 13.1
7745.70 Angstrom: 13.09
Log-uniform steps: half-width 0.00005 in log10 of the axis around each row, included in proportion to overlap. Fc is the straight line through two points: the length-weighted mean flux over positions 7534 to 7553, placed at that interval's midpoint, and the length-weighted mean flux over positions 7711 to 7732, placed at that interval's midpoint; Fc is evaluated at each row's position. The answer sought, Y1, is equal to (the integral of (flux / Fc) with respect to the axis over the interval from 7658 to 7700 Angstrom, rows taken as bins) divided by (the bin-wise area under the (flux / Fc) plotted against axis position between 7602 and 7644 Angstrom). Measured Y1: 1.02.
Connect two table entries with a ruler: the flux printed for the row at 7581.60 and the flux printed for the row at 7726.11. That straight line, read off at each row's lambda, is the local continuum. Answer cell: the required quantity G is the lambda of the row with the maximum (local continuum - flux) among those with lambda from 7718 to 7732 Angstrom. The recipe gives 7719.00 Angstrom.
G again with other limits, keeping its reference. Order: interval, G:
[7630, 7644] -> 7634.15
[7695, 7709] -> 7699.47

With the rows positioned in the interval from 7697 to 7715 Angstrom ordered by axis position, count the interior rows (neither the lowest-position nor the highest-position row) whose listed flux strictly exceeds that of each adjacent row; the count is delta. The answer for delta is 2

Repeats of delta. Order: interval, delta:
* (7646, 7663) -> 1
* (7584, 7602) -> 0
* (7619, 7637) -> 1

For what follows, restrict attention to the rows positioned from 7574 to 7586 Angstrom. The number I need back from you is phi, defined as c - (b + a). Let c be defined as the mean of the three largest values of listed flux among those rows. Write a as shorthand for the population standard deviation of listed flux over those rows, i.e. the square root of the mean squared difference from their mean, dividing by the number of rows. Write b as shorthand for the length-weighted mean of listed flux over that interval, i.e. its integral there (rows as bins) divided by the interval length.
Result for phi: 0.16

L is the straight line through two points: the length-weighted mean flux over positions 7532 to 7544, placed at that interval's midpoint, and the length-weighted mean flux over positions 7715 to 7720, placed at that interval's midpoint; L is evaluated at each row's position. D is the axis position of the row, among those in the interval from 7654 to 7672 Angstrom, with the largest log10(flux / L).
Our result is 7655.28 Angstrom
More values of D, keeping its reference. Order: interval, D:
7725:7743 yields 7742.14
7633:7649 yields 7639.43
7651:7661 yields 7655.28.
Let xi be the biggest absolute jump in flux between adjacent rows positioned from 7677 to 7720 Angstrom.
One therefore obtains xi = 0.6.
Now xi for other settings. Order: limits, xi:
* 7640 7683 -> 0.4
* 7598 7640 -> 1.1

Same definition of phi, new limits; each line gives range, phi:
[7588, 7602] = 0.00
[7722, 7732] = -0.04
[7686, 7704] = 0.10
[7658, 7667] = -0.11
